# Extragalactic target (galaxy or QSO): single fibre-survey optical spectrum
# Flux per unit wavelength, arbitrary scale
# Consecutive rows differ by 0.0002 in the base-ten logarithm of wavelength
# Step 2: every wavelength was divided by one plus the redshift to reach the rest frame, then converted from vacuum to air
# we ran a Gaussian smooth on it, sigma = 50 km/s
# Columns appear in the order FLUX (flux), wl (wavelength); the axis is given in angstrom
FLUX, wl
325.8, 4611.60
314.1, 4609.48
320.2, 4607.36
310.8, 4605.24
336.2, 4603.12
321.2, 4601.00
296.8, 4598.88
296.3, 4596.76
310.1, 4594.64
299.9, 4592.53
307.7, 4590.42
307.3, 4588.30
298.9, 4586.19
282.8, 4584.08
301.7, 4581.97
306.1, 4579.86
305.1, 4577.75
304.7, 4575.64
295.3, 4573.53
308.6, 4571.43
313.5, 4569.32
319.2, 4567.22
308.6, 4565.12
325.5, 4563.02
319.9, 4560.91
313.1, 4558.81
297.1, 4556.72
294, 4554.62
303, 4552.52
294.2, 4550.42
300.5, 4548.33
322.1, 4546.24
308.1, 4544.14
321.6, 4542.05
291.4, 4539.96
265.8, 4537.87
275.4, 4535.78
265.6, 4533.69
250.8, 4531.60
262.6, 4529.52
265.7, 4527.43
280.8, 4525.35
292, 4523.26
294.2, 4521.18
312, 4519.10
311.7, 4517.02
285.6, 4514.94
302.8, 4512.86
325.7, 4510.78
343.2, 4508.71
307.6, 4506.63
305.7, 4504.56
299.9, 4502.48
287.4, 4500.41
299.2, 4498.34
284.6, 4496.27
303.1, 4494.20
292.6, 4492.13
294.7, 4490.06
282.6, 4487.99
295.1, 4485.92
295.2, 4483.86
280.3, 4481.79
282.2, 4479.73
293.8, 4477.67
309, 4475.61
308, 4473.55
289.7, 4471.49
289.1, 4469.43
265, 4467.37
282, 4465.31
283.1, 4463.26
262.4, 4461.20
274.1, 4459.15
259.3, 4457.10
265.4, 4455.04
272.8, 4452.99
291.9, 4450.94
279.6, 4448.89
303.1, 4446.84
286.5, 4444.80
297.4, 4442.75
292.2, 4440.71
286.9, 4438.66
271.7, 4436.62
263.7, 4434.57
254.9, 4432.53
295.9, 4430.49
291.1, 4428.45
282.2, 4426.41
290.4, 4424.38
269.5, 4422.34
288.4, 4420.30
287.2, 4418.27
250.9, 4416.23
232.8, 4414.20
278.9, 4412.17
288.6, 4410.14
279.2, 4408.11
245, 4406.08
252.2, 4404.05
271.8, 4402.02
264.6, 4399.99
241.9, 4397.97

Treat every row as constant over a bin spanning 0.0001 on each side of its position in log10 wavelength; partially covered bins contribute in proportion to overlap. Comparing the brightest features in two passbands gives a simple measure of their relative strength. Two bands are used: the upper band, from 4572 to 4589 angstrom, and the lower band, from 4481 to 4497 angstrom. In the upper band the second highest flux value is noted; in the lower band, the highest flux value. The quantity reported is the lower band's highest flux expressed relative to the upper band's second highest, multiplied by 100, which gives 99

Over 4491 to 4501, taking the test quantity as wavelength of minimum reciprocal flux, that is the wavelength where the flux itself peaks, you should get 4494.20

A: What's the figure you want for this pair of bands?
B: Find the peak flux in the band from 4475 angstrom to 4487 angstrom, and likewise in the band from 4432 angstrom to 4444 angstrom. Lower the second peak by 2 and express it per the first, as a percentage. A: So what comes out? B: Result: 95.6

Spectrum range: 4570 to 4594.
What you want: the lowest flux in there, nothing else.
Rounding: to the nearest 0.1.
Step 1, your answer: 282.8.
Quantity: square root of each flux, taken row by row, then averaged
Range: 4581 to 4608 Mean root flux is 17.5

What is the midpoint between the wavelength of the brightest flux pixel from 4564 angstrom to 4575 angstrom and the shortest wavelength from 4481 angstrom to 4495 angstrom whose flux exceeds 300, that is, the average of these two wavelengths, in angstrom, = 4530.7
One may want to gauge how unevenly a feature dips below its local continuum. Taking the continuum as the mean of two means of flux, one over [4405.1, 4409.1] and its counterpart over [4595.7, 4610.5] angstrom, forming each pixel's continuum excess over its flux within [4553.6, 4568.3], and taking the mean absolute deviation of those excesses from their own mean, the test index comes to 9.6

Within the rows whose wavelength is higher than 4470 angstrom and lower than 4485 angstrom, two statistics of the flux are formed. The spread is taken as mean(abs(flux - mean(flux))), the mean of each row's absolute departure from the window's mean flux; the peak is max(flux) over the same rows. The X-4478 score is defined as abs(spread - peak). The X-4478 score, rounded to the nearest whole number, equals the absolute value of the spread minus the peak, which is 300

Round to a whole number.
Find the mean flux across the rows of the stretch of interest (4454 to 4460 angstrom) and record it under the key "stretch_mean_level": 266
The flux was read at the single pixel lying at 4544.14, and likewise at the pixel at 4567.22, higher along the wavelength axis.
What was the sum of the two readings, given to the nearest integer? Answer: 627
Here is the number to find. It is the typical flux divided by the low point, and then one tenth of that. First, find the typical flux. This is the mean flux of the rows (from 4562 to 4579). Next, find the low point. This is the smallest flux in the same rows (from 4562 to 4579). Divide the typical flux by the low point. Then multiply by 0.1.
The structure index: 0.1050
